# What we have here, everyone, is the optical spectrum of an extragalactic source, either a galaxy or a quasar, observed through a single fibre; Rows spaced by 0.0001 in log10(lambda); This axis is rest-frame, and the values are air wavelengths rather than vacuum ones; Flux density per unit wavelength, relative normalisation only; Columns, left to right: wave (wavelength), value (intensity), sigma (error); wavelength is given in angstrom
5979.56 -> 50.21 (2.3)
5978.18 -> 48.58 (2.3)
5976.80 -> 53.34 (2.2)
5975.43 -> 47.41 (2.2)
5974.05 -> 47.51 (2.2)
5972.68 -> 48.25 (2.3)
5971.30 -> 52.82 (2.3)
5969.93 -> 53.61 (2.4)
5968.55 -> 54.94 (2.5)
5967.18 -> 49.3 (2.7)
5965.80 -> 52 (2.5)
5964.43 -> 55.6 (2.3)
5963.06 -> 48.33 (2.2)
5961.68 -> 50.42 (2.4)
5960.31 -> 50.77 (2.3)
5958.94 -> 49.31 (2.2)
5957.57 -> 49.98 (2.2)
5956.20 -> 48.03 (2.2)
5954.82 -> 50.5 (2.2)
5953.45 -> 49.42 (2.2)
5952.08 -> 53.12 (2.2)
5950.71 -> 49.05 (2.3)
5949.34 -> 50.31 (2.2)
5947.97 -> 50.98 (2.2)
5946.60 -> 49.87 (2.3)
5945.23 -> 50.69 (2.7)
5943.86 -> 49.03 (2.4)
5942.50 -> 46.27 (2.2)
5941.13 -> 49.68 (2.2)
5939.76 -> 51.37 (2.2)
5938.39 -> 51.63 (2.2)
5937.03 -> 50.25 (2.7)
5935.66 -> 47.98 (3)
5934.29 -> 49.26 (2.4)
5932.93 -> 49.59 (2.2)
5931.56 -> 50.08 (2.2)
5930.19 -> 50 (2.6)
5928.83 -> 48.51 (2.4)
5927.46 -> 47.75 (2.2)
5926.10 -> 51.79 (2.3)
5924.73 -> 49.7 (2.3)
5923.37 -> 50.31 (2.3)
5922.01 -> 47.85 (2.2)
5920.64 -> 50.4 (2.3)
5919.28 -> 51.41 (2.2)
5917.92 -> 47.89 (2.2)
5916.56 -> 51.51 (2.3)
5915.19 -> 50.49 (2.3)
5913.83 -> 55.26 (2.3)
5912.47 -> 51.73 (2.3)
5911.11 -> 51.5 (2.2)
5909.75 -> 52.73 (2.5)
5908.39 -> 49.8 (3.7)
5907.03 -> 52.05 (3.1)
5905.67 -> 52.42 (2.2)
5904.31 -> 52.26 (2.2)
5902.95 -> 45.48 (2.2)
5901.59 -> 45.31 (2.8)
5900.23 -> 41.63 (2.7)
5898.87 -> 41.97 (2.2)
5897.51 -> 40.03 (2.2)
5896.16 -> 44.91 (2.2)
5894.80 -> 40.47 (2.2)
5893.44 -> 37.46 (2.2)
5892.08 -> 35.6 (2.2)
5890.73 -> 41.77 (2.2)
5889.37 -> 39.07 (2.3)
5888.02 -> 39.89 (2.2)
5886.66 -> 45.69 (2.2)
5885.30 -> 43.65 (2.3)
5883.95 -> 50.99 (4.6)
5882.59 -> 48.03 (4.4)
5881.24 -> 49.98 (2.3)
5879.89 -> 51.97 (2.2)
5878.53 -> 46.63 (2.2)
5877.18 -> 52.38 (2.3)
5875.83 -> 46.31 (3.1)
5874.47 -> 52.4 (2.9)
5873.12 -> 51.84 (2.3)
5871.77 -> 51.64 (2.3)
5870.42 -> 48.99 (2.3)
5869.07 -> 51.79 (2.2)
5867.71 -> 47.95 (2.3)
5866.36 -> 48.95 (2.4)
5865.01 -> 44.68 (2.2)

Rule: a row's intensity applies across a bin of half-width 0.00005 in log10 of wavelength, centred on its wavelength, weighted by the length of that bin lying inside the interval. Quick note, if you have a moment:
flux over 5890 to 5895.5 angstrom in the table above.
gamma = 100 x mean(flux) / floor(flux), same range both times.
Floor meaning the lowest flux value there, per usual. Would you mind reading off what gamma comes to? 109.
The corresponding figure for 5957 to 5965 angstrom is 105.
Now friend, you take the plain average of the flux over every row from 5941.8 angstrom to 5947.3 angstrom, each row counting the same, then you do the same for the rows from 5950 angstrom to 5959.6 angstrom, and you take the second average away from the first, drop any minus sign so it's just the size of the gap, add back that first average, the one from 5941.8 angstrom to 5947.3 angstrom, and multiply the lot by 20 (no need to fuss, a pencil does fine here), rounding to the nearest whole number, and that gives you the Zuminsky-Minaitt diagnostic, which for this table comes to 998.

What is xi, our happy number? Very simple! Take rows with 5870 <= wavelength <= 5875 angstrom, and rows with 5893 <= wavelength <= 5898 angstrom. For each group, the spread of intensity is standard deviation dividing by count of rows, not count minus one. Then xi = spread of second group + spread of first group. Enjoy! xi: 4.0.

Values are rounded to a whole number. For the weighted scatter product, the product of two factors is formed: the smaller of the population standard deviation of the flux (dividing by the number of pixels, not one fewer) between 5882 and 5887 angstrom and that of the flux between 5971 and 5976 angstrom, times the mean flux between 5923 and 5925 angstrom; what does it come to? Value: 112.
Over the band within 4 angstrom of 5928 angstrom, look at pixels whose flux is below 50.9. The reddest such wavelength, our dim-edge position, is 5931.56 angstrom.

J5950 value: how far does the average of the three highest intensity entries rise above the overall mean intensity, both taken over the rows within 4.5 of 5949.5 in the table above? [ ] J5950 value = 1.1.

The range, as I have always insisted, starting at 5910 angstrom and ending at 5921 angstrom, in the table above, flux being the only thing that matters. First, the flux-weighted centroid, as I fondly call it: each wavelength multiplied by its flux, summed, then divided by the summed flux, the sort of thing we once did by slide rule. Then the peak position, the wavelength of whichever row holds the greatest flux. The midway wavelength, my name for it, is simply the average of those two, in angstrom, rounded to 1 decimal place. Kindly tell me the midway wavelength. 5914.8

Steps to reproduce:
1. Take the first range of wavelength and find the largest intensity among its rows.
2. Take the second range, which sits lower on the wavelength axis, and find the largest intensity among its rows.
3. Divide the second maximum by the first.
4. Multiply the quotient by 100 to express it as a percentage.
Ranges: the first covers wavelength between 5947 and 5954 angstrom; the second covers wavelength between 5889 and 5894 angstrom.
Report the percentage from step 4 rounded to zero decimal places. 79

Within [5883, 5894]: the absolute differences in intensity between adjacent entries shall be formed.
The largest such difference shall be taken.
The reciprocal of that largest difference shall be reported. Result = 0.136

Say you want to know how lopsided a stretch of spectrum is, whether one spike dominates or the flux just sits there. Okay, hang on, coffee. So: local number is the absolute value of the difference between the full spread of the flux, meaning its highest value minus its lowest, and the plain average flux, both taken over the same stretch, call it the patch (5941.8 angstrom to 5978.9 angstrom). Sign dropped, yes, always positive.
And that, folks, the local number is 41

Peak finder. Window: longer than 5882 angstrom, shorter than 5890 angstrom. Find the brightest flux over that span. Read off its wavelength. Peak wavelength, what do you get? 5883.95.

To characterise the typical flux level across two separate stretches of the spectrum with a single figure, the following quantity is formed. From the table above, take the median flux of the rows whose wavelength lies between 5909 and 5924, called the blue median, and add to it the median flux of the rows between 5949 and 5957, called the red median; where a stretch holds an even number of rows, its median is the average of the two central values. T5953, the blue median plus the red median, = 101.3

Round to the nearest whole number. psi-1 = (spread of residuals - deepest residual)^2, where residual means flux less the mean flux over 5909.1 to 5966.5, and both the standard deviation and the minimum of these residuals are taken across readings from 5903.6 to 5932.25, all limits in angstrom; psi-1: 19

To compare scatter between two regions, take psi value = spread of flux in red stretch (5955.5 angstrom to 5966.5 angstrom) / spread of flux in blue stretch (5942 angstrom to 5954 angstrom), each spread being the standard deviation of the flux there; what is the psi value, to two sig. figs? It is 1.3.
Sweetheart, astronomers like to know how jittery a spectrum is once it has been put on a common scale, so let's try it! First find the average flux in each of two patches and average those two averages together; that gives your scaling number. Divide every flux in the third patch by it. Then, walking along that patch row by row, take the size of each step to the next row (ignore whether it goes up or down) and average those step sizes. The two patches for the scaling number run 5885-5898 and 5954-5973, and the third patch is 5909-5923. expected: 0.052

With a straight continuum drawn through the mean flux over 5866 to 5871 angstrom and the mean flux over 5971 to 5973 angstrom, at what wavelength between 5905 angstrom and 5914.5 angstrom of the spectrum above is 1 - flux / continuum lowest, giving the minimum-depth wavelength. 5913.83 angstrom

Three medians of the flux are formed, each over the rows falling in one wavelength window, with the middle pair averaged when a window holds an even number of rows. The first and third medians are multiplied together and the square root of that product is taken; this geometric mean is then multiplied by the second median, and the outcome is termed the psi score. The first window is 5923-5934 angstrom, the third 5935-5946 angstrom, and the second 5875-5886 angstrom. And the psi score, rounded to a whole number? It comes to 2446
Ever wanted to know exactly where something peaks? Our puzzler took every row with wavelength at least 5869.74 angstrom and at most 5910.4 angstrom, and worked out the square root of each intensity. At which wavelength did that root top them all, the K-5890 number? 5909.75 angstrom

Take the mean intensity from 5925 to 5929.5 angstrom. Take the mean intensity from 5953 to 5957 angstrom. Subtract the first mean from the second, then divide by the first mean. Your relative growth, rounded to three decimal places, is -0.001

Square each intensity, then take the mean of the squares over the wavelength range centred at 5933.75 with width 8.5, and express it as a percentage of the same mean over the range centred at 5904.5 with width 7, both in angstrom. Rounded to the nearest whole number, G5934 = 100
